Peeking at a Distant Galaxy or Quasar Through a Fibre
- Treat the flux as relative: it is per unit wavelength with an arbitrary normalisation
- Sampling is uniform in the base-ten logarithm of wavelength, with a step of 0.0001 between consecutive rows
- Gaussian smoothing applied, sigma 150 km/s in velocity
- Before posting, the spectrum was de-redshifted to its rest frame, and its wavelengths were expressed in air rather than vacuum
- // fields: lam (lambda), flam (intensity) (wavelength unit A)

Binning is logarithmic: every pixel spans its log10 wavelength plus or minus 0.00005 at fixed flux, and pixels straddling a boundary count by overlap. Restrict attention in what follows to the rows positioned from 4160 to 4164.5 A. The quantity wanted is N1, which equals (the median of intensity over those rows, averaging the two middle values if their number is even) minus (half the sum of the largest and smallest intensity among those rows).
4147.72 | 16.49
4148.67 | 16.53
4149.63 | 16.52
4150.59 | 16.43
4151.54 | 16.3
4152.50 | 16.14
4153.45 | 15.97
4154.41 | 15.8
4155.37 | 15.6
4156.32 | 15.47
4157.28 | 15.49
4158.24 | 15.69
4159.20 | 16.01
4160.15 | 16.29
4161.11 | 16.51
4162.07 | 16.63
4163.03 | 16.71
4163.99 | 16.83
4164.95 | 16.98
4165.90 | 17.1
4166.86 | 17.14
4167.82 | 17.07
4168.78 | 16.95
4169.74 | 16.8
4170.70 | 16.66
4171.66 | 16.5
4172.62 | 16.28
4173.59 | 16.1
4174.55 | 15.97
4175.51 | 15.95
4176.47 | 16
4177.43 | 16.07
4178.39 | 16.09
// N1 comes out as 0.07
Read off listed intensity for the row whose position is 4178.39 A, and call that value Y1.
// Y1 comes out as 16.09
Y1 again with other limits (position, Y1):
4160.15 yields 16.29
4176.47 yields 16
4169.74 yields 16.8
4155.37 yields 15.6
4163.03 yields 16.71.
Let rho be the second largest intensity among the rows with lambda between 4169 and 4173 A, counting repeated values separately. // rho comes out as 16.66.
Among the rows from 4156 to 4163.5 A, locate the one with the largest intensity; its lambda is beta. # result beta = 4163.03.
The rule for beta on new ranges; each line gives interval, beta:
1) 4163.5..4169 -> 4166.86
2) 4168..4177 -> 4168.78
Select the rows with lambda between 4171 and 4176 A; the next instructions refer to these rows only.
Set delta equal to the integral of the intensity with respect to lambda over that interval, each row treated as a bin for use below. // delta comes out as 81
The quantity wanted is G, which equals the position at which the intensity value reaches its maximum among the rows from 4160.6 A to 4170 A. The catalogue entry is 4166.86 A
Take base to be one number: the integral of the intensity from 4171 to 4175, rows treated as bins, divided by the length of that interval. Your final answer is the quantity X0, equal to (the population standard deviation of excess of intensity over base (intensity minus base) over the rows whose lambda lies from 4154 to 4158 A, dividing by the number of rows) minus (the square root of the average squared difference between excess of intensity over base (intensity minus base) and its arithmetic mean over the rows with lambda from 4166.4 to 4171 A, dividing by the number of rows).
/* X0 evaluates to -0.04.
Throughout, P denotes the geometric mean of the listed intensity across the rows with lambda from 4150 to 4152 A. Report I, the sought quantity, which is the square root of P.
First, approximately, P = 16.4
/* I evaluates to 4.05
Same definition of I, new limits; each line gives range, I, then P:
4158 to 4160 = 3.98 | 15.8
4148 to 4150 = 4.07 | 16.5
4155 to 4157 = 3.94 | 15.5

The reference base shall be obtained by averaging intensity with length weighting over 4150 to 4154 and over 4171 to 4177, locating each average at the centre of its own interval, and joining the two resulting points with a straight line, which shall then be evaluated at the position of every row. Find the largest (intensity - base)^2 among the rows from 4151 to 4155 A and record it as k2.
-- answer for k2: 0.16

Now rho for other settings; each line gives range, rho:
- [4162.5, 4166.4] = 16.98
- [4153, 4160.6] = 16.01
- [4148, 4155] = 16.52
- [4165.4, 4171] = 17.1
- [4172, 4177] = 16.1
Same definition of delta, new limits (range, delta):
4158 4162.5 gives 73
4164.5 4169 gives 77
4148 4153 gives 82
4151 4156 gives 80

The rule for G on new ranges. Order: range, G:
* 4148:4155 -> 4148.67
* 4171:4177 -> 4171.66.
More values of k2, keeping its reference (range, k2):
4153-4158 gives 0.53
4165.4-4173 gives 0.95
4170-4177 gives 0.26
